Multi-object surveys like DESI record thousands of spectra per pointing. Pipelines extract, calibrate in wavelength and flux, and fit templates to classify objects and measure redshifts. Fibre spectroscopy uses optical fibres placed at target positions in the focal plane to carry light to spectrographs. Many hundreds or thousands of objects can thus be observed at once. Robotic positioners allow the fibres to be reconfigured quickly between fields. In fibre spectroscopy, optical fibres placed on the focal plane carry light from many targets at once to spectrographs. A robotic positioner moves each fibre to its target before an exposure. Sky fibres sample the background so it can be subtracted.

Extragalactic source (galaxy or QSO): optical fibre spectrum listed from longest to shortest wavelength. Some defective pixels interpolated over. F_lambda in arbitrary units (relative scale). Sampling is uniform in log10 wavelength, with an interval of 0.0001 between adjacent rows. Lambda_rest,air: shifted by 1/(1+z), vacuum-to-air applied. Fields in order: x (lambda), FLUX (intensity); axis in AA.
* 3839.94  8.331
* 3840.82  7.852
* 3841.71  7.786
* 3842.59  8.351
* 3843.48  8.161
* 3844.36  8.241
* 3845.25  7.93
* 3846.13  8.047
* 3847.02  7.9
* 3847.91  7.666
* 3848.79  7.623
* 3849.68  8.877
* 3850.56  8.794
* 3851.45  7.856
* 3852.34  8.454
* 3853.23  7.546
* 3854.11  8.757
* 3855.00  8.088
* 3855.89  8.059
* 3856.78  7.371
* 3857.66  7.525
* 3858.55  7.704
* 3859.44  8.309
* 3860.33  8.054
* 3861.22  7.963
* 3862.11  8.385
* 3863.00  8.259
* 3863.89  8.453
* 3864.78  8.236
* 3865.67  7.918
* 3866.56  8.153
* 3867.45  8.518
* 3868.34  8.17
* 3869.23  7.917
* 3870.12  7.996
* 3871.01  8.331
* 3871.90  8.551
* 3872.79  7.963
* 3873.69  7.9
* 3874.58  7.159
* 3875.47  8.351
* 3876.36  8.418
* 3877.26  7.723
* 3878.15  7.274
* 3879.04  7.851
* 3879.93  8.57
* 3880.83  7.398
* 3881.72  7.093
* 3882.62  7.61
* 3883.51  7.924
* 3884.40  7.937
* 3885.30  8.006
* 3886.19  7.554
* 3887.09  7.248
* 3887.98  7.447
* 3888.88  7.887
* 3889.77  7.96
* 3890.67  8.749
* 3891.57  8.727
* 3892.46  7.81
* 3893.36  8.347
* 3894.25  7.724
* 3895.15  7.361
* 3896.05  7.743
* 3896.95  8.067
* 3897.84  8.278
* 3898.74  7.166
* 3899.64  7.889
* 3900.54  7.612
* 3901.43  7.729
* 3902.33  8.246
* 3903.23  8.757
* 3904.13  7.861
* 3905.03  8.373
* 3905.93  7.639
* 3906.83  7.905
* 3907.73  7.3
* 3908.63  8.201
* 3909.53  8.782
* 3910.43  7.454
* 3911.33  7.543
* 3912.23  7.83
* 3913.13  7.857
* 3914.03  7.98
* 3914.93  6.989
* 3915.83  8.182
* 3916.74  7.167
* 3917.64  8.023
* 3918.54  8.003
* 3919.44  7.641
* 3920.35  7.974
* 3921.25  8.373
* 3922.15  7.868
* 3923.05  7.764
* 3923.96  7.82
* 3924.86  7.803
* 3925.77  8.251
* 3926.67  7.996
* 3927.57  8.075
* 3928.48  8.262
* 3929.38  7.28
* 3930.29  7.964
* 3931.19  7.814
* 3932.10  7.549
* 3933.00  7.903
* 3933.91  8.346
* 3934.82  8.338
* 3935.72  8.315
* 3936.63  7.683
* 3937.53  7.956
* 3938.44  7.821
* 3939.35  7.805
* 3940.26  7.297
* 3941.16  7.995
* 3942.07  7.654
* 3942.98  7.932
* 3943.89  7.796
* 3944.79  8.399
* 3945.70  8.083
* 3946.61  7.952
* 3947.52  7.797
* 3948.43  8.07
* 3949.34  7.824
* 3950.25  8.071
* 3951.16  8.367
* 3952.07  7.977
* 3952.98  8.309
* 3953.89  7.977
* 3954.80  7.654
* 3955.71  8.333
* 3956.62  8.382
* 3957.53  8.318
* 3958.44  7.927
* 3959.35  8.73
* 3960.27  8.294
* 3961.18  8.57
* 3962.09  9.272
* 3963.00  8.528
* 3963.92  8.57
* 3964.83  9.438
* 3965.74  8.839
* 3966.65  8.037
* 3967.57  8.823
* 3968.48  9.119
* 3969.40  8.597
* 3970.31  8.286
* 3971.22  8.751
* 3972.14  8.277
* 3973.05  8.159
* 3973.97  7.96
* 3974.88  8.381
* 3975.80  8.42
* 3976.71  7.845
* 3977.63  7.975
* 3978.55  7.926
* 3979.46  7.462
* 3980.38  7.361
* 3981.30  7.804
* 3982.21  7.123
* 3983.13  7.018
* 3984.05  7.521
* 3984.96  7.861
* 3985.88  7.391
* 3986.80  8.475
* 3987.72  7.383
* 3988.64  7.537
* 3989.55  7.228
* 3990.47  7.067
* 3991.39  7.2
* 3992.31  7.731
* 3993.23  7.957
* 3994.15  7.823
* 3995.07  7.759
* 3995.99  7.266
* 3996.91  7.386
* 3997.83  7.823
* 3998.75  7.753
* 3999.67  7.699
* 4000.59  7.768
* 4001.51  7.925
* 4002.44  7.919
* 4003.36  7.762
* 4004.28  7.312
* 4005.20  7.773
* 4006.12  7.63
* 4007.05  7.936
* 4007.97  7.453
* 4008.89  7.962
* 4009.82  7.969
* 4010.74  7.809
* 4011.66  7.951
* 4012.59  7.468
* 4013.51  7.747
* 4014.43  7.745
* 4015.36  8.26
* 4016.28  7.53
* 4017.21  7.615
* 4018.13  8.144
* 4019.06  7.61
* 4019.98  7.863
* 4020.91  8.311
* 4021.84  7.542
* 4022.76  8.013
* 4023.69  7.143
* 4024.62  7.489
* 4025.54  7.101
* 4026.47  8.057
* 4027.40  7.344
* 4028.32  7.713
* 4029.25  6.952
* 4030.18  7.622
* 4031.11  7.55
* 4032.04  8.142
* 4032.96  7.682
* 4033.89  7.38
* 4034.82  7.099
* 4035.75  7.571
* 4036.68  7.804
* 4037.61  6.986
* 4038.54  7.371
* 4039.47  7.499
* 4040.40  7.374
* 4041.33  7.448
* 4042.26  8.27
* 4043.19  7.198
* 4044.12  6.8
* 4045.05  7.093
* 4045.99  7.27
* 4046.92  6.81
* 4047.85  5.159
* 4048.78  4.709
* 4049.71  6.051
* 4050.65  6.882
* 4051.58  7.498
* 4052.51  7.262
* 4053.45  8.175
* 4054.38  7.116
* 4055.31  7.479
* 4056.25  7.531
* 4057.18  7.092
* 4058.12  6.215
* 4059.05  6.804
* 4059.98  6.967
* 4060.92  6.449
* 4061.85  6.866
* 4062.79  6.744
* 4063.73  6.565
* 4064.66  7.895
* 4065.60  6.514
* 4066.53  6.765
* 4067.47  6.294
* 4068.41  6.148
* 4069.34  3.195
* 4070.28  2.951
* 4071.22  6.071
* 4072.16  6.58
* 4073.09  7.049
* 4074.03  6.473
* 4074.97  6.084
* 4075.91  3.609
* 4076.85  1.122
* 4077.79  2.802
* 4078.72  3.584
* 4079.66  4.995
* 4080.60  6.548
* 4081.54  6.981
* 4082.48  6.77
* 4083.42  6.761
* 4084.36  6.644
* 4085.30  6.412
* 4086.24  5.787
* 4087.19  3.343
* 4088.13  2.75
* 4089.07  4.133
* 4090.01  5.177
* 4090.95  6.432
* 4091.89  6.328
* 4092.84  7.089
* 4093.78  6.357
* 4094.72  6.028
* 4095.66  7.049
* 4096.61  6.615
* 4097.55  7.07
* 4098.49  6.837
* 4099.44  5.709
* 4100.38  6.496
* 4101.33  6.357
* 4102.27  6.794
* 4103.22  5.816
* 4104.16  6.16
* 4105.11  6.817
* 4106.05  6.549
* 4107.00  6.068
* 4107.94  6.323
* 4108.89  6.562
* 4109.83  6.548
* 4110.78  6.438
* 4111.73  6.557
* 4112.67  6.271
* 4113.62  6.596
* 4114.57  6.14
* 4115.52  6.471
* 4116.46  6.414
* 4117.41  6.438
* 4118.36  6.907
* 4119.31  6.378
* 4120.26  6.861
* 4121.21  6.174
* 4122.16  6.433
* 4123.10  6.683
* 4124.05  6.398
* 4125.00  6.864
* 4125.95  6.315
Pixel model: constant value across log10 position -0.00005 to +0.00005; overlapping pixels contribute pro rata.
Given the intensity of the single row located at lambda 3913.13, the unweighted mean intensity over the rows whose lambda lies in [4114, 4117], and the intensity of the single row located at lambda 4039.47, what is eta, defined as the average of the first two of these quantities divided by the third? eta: 0.95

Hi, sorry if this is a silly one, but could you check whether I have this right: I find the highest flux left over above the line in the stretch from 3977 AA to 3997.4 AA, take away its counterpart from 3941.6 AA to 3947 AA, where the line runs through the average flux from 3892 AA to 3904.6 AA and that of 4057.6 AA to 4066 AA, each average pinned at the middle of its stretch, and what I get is 0.36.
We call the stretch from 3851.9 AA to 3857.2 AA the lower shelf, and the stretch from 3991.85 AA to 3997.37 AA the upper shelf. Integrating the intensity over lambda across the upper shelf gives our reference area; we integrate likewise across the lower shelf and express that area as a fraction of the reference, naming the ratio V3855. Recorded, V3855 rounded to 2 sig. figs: 1.0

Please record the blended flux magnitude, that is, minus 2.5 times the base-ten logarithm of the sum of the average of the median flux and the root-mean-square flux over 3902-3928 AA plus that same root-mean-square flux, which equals -3.00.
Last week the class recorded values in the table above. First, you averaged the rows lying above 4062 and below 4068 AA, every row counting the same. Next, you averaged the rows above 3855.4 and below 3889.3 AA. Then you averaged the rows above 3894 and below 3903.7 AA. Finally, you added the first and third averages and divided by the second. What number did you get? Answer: 1.85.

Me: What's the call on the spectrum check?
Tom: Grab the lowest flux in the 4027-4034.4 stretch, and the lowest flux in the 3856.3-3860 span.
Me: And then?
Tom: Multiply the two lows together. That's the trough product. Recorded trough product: 51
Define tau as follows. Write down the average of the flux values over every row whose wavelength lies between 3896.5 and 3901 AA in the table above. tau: 7.8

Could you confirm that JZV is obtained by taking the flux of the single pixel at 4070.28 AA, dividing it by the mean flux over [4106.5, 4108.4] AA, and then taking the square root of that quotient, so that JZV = 0.69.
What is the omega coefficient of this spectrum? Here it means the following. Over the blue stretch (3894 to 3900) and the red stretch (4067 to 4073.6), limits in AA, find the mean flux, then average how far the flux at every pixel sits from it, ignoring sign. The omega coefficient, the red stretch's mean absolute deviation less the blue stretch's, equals 1.09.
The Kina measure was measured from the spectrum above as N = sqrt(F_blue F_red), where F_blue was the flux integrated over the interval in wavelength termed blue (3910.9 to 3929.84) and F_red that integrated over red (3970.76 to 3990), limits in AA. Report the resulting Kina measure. 149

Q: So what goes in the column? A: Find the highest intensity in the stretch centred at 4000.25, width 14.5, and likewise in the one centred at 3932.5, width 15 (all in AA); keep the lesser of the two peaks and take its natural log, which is 2.07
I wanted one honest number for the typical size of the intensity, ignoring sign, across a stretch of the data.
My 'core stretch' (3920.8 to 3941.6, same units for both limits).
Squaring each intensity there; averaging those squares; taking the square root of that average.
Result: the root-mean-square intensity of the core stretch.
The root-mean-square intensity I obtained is 7.9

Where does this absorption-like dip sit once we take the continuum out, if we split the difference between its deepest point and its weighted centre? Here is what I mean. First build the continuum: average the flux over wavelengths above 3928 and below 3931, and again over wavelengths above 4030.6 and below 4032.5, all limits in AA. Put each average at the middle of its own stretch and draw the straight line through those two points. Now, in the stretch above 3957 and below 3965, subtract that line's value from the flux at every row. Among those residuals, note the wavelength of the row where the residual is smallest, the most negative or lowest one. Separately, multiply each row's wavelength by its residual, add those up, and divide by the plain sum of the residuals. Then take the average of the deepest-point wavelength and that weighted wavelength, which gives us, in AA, 3960.3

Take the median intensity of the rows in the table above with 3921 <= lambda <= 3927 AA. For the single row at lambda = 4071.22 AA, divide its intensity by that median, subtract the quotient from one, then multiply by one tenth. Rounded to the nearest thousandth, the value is 0.023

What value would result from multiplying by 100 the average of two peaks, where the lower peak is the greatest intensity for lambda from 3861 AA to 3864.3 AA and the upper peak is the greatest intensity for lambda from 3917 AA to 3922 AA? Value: 841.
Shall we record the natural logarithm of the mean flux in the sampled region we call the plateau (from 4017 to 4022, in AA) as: 2.06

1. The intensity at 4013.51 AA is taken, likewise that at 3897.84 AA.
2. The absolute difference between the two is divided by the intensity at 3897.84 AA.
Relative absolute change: 0.064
